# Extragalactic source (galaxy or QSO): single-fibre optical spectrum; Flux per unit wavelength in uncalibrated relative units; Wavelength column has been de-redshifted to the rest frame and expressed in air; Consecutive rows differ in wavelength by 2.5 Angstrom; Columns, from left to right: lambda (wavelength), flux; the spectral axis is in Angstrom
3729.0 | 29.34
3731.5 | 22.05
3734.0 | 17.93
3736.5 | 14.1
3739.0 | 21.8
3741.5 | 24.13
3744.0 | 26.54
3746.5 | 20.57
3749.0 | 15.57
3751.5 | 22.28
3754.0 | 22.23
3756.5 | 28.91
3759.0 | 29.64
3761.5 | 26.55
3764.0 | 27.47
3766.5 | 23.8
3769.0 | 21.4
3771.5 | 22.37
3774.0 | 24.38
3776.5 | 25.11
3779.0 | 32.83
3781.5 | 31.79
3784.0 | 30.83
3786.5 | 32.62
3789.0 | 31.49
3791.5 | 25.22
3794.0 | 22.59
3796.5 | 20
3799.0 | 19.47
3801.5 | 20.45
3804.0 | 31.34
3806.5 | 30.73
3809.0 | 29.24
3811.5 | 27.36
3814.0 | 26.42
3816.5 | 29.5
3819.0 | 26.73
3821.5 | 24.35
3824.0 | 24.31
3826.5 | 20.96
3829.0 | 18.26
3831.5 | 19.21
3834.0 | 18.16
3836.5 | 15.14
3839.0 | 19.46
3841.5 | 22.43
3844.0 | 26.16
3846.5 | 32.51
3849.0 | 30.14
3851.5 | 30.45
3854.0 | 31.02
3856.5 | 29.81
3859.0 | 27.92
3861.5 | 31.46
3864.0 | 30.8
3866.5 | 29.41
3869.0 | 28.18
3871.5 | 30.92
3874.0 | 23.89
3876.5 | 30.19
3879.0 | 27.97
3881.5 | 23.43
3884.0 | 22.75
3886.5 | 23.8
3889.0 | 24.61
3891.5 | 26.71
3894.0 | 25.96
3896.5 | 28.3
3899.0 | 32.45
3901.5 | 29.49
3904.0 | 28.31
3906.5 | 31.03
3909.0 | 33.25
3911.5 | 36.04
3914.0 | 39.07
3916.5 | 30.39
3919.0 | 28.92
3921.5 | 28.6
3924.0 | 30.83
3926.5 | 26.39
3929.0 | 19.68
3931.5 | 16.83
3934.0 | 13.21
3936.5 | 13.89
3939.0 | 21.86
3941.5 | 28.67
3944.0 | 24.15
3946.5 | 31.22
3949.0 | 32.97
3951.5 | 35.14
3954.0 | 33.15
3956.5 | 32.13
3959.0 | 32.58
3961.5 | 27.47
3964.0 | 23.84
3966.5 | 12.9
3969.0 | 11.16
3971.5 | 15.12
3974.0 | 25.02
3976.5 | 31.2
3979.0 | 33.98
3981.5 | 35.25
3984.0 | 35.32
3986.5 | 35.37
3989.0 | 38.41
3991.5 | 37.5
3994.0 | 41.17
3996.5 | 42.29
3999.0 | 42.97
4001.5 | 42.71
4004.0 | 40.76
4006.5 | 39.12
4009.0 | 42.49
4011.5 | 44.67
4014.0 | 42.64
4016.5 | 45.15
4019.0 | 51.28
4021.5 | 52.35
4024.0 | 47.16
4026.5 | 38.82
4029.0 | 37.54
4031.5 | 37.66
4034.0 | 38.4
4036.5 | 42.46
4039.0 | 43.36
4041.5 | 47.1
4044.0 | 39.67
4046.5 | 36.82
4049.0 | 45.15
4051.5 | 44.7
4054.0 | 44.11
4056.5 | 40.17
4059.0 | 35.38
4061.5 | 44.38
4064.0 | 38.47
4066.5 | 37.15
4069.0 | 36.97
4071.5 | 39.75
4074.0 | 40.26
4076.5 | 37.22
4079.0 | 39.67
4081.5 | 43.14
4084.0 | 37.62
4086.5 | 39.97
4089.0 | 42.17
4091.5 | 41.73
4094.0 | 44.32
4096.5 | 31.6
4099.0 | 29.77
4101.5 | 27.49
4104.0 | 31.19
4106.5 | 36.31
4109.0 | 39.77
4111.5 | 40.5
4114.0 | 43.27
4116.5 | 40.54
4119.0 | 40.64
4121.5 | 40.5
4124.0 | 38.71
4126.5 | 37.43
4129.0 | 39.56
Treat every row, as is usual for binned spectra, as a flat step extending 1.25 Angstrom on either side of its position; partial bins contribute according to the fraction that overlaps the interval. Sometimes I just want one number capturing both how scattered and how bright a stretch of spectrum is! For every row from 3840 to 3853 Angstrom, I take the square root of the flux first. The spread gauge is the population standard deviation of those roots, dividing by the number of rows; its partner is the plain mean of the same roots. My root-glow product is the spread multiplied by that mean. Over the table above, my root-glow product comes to 1.8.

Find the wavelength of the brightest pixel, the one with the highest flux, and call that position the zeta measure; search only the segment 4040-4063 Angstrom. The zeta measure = 4041.5 Angstrom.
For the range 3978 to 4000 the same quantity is 3999.0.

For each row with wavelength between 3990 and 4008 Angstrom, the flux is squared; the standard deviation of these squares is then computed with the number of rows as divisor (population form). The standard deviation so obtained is 150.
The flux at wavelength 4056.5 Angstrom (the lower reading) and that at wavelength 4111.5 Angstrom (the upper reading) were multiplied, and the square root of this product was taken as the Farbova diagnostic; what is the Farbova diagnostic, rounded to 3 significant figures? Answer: 40.3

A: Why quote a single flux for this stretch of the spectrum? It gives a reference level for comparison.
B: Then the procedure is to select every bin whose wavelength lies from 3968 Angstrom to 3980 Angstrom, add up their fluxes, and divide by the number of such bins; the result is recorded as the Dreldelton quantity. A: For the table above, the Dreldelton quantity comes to 23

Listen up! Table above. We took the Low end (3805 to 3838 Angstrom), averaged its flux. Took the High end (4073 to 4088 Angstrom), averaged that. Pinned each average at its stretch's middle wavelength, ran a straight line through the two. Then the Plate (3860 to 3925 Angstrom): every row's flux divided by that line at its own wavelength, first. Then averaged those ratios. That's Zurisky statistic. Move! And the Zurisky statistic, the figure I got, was 1.03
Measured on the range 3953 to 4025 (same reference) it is 1.04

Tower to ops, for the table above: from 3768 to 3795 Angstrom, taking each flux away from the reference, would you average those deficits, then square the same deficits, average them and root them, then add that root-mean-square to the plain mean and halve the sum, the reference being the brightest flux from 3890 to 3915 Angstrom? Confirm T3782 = 12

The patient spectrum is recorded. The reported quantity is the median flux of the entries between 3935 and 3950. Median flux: 26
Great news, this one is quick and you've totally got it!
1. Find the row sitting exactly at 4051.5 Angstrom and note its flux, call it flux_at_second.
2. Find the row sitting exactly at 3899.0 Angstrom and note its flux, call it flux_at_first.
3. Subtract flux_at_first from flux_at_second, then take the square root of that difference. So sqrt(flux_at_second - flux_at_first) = 3.50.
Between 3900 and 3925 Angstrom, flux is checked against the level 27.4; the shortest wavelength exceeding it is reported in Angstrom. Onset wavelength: 3901.5 Angstrom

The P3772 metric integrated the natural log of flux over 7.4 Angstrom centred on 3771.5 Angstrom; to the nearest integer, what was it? 23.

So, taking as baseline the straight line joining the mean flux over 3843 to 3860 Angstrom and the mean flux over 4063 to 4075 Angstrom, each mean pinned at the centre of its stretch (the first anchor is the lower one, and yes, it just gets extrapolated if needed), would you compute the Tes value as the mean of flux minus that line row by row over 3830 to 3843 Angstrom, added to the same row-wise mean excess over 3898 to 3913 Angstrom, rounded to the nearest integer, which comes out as -10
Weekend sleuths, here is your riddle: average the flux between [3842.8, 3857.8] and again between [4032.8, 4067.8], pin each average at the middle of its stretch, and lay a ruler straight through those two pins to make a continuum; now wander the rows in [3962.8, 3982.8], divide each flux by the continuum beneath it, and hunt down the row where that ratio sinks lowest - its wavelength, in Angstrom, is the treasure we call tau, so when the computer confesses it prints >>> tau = 3969.0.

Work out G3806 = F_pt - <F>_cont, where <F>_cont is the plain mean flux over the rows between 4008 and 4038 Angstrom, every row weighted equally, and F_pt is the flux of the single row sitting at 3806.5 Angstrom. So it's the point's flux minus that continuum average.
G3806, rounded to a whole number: -13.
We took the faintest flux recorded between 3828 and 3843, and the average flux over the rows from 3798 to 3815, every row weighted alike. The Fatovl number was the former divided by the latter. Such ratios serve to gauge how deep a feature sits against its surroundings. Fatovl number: 0.57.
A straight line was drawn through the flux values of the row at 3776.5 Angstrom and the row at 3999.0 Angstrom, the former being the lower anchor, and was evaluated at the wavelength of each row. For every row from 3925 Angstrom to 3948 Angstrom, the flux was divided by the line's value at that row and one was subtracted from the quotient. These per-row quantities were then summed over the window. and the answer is -3.8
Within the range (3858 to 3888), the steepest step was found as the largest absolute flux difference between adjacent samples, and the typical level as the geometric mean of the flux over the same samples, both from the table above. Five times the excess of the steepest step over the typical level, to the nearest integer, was -102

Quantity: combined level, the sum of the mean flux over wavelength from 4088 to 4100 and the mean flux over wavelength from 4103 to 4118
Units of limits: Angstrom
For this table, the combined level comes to 77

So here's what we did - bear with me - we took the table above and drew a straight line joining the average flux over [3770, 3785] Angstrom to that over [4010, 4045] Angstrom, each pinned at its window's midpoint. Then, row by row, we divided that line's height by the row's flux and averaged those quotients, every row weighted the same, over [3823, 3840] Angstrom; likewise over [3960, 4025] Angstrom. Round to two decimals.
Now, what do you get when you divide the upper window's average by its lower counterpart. 0.81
